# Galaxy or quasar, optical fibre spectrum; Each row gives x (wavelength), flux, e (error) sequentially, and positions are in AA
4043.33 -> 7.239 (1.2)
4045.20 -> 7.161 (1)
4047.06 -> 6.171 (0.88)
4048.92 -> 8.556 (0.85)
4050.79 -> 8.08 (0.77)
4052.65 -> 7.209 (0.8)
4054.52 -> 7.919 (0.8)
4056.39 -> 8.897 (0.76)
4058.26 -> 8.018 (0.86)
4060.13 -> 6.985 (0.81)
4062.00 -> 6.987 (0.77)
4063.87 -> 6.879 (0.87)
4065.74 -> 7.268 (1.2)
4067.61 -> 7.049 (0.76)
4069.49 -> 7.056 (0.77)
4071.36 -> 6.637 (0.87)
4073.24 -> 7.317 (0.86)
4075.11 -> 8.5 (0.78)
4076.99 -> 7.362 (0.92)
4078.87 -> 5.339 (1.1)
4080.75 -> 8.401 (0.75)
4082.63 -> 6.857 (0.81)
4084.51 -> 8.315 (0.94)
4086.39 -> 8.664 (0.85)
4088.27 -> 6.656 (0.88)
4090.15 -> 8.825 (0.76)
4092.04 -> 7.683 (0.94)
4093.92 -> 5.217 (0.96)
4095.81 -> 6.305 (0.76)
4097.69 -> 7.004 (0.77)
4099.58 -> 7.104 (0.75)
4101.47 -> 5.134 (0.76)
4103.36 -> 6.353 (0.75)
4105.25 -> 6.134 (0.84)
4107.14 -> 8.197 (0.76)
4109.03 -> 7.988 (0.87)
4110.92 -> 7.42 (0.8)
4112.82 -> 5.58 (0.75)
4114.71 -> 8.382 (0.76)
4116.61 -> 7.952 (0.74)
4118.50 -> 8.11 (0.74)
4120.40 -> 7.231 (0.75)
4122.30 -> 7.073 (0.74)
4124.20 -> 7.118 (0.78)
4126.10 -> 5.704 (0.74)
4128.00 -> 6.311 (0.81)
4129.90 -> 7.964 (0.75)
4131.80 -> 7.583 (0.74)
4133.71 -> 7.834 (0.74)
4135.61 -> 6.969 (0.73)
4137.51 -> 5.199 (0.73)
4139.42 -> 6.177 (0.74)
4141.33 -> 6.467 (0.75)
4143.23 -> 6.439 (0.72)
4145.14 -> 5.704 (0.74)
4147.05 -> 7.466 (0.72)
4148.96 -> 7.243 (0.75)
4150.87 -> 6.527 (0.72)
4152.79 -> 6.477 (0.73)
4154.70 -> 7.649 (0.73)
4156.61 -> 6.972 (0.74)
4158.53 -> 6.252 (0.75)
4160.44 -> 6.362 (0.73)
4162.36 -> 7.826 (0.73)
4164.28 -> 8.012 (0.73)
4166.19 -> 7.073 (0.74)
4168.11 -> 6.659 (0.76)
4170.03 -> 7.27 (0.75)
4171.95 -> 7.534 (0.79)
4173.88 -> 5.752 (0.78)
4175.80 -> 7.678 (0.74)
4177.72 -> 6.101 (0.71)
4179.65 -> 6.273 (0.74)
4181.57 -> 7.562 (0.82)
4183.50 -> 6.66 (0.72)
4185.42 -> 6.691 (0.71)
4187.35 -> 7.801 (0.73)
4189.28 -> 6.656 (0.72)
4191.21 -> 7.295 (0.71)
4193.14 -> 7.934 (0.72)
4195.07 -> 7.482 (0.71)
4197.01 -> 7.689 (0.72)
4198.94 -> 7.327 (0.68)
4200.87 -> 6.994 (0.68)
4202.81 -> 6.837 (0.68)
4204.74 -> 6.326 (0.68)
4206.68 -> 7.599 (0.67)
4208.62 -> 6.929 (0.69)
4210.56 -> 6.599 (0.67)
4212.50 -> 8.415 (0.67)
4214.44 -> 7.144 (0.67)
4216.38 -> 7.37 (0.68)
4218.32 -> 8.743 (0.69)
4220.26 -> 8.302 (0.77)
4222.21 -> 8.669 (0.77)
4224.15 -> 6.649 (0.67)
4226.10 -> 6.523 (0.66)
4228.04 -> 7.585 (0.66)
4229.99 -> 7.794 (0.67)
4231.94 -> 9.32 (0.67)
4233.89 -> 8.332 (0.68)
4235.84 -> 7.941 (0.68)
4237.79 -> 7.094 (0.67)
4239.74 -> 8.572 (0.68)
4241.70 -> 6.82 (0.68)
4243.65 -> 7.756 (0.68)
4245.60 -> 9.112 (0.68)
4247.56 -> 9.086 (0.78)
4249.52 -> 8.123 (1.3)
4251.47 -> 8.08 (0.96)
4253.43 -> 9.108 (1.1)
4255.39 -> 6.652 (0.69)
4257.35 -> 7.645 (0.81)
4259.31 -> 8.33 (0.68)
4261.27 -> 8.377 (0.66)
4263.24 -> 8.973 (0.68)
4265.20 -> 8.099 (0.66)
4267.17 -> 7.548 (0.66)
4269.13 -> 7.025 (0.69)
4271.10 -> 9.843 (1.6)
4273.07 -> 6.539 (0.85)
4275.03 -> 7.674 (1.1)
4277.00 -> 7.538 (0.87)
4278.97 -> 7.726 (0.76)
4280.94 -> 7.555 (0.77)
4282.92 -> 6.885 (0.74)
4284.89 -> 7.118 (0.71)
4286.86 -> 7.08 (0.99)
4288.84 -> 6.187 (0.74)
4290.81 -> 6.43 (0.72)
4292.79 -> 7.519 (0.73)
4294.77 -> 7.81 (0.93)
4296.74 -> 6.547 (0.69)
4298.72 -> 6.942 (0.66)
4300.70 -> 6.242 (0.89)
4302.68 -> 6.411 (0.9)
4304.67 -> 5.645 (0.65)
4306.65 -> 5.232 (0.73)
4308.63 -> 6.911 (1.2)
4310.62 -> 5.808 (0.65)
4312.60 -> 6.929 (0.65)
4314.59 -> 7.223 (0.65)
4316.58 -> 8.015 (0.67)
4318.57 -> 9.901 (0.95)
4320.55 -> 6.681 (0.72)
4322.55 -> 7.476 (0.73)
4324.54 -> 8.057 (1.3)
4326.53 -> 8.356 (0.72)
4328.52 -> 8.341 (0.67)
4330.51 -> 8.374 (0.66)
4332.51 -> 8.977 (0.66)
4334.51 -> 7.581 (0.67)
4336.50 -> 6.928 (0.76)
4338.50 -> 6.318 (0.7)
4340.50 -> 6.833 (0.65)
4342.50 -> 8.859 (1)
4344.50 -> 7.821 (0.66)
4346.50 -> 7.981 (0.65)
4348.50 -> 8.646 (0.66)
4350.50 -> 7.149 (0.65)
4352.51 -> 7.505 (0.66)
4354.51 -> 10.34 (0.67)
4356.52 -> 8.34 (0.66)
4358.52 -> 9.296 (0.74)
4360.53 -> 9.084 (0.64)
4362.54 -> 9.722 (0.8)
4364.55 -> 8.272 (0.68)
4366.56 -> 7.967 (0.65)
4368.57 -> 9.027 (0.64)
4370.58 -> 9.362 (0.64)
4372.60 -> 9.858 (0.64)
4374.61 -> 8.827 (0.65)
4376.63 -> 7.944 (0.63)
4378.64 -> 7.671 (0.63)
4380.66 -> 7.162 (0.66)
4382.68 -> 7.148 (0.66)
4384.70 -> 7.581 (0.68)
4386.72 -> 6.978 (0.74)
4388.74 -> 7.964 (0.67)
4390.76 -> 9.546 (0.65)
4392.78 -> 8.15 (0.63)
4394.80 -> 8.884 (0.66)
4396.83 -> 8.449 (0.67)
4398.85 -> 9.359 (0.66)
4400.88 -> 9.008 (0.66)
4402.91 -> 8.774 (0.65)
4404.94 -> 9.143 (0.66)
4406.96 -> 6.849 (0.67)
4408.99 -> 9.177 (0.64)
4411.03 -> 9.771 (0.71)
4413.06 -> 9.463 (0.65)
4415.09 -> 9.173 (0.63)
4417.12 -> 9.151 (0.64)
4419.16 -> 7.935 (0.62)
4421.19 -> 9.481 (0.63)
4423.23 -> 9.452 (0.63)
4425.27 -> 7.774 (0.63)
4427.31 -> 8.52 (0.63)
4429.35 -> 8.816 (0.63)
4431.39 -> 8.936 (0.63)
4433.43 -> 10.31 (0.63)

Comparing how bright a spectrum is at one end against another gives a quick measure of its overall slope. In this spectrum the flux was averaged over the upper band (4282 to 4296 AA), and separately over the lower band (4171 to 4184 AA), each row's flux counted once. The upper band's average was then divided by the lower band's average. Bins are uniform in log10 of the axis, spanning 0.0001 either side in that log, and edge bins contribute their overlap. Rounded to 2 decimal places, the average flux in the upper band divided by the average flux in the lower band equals 1.03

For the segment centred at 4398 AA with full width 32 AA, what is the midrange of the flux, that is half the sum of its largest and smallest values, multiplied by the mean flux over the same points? 71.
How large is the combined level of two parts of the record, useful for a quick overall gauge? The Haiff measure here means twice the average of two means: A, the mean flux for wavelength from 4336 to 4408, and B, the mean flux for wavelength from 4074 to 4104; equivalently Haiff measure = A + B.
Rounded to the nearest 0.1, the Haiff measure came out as 15.4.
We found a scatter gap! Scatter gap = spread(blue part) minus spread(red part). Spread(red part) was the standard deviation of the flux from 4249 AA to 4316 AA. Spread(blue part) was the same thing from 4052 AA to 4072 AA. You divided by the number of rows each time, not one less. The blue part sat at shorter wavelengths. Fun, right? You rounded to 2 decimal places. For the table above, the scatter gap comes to -0.36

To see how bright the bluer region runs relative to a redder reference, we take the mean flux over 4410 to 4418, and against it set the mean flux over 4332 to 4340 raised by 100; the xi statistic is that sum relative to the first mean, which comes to 11.4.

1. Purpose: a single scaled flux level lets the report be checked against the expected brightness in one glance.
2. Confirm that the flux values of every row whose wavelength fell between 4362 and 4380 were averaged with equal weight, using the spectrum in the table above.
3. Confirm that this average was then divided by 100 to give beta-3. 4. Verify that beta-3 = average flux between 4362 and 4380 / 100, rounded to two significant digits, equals 0.087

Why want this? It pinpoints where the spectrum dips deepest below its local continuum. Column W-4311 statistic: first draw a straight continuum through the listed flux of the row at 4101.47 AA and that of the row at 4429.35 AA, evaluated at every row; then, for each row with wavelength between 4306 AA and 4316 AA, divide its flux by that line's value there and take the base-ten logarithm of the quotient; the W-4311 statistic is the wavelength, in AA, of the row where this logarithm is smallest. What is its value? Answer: 4306.65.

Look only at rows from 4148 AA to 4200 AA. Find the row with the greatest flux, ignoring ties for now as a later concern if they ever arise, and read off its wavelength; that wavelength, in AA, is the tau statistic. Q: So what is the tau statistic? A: 4164.28 AA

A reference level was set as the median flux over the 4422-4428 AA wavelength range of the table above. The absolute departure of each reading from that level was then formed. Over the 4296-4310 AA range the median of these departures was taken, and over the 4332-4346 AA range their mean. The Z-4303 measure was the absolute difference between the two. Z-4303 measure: 0.98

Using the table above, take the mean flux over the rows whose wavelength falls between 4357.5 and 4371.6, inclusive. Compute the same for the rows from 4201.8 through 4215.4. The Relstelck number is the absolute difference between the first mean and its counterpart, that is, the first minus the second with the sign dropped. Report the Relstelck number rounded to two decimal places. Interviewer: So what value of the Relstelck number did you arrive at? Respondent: 1.84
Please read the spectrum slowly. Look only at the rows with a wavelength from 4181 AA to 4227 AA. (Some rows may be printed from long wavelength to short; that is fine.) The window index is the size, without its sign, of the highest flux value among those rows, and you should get 8.7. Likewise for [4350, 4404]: 10.3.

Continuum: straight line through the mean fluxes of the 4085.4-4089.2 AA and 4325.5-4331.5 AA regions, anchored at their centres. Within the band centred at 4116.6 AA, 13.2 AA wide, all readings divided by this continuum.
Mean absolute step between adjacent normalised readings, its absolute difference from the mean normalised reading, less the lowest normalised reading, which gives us 0.10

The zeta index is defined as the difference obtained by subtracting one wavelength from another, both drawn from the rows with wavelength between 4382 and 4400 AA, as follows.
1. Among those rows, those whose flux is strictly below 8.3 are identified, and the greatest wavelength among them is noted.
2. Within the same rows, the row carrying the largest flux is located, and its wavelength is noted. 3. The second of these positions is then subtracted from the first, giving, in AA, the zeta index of 2.0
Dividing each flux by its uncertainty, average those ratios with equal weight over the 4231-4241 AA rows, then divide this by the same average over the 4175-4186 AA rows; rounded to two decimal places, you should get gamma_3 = 1.32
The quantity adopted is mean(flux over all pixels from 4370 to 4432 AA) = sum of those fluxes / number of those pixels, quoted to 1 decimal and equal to 8.6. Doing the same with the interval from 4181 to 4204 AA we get 7.2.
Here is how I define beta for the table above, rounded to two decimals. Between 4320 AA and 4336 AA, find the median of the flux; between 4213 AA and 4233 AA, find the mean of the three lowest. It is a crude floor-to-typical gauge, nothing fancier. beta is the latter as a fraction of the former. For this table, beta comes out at 0.83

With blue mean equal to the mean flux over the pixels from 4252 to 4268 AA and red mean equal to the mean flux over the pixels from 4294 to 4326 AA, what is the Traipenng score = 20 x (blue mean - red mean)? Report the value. 22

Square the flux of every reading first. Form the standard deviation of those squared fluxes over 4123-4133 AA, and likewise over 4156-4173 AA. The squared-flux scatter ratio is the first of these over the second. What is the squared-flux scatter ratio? 1.4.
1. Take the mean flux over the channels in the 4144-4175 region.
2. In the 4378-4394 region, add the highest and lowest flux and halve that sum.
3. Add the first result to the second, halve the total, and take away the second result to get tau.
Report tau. -0.67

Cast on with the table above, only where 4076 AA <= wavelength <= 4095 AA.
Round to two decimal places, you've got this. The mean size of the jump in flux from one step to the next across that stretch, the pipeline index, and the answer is 1.80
